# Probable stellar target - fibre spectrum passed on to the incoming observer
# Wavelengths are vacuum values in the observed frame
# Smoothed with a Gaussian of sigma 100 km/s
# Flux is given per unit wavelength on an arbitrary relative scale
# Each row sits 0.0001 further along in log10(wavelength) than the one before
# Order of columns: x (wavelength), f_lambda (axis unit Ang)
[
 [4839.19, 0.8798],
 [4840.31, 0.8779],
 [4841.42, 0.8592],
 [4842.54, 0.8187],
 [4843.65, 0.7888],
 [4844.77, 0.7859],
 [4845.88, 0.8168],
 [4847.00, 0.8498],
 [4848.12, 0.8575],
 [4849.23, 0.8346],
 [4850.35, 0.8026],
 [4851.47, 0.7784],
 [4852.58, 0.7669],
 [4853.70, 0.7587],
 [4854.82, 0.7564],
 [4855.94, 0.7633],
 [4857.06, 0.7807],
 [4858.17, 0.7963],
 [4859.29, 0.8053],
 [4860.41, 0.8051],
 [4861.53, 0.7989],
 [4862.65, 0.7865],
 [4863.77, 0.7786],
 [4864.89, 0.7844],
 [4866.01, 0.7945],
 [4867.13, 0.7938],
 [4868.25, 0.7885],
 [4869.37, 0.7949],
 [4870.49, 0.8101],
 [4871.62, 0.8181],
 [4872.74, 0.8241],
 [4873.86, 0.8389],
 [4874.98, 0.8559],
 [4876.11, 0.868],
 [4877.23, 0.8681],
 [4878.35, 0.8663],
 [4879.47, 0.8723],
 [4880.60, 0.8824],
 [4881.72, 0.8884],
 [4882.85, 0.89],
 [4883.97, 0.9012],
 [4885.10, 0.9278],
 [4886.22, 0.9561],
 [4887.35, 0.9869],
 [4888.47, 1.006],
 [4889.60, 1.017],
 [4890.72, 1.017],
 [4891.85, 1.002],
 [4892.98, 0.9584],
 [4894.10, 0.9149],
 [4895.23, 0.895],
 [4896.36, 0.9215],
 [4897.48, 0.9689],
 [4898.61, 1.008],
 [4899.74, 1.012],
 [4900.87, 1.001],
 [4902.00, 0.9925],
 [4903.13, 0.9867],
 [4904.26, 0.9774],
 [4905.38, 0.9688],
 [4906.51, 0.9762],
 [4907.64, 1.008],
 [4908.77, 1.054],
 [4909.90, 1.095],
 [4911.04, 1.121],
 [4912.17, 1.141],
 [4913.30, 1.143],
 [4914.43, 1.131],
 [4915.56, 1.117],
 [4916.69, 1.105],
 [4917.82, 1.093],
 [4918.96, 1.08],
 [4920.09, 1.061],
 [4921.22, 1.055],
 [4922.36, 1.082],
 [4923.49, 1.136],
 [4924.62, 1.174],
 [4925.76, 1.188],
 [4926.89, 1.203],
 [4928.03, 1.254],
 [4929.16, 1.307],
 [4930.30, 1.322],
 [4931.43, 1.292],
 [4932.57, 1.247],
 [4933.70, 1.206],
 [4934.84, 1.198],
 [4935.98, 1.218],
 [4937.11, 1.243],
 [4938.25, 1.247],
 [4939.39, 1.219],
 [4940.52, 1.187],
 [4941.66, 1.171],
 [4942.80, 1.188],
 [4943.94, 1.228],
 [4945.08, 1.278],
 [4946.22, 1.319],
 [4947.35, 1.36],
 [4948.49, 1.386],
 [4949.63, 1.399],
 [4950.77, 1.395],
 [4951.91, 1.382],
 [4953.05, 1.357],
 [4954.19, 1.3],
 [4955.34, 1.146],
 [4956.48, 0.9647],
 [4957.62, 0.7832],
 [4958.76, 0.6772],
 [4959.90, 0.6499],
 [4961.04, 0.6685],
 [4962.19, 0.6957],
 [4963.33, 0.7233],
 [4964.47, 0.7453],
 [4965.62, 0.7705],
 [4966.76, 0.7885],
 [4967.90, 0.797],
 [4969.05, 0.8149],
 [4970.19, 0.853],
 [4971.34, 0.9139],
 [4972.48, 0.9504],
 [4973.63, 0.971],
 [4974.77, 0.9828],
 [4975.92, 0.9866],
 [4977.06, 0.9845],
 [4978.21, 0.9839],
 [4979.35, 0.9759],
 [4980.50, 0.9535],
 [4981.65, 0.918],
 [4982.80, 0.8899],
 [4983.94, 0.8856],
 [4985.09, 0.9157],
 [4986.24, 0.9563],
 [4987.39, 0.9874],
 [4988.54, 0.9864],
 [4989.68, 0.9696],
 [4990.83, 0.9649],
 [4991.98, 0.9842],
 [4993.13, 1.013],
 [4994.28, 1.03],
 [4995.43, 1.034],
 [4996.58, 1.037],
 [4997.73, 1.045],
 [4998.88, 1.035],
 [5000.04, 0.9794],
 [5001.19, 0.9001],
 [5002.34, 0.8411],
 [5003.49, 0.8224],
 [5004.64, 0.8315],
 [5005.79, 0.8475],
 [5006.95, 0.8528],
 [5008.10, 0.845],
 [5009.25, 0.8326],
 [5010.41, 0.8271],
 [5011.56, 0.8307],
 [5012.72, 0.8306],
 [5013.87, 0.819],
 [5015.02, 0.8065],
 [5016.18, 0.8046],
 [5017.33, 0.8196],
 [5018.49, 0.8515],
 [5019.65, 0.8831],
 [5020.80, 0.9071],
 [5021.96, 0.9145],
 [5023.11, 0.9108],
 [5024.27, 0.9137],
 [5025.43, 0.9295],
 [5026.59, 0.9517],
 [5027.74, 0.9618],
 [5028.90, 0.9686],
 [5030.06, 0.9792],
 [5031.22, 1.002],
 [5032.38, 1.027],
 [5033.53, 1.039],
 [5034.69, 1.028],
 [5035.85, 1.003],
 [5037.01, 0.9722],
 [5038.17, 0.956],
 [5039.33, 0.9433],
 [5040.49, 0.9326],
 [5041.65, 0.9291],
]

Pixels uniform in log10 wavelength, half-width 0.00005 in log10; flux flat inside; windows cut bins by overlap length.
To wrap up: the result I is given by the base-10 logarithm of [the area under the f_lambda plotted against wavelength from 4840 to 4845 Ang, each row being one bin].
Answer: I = 0.62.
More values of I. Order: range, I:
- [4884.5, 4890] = 0.73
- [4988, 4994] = 0.77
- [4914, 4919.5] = 0.78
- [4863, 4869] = 0.67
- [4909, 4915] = 0.83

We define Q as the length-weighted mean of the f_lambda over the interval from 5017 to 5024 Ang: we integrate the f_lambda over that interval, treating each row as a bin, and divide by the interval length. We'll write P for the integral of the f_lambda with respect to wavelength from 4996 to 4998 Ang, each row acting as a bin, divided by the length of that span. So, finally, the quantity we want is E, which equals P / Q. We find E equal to 1.2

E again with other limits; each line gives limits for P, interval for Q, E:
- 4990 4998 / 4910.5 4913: 0.9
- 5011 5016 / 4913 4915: 0.7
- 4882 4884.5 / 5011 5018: 1.1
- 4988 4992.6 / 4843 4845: 1.2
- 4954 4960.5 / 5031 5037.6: 0.9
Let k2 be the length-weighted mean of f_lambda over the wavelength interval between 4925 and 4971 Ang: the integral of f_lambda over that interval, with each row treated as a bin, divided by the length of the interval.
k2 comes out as 1.10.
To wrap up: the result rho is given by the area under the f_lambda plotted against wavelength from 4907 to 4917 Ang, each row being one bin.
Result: 11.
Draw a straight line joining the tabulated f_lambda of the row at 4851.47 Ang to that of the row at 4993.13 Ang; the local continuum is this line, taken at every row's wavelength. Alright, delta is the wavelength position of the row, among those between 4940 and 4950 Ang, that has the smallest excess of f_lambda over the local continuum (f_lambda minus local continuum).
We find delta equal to 4941.66 Ang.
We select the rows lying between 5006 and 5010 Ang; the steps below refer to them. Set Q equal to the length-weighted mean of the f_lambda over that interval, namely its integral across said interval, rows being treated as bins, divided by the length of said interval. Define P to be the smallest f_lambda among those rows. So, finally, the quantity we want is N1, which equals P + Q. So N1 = 1.67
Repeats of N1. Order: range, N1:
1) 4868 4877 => 1.62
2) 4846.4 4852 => 1.60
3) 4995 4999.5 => 2.07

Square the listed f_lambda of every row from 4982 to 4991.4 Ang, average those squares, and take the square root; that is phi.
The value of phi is 0.95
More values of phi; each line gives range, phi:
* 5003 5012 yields 0.84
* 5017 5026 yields 0.89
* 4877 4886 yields 0.89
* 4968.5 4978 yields 0.93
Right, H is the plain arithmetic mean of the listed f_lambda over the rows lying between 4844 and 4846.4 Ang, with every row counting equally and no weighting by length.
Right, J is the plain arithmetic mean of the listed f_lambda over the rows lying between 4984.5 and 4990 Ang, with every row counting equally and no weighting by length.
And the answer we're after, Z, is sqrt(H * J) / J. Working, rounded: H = 0.80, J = 0.96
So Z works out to 0.91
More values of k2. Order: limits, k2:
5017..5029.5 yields 0.91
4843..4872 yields 0.80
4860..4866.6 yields 0.79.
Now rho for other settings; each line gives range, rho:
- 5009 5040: 28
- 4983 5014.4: 29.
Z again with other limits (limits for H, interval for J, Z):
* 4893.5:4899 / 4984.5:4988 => 0.99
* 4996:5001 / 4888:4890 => 1.01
